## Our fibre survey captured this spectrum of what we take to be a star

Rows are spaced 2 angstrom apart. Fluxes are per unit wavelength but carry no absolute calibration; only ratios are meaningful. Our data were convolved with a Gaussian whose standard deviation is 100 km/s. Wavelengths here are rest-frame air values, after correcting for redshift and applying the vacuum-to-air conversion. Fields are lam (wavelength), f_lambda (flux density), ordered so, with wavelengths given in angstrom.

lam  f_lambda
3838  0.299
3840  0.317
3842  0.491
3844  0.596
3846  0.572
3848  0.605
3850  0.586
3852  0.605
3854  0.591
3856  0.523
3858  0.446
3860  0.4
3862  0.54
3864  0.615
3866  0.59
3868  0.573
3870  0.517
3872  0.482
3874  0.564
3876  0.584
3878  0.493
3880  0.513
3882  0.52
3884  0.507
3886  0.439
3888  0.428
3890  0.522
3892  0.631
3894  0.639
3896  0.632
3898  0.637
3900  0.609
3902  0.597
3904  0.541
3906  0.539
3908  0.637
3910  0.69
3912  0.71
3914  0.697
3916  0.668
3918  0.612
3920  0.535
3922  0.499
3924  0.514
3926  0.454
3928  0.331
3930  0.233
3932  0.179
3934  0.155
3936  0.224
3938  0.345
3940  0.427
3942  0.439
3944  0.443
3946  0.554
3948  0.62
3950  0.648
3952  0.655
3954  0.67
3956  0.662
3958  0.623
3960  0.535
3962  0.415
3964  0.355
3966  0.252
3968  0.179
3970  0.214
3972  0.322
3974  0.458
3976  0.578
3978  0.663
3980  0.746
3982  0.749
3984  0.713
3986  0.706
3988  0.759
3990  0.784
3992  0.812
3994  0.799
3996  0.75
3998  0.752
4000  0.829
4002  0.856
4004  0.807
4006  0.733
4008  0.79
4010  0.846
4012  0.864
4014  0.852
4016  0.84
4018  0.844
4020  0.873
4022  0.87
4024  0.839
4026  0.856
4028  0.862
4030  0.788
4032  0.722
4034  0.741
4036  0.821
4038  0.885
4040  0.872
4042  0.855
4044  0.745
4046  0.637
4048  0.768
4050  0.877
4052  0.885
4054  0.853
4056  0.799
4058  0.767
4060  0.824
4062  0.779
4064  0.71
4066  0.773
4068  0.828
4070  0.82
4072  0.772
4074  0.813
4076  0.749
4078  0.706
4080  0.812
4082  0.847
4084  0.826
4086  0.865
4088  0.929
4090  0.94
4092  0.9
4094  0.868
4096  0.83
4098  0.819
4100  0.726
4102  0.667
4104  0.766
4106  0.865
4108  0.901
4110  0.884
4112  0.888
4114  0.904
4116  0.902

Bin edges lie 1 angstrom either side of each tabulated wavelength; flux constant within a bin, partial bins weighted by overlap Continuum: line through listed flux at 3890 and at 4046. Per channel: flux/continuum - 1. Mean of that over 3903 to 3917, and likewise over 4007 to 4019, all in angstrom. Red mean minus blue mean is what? 0.18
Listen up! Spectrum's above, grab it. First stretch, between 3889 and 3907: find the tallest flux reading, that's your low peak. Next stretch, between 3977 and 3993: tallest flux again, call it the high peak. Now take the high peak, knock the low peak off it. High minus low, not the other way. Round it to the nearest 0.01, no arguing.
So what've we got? 0.17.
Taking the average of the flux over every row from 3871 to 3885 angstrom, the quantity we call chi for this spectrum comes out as 0.52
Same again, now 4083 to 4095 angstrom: 0.89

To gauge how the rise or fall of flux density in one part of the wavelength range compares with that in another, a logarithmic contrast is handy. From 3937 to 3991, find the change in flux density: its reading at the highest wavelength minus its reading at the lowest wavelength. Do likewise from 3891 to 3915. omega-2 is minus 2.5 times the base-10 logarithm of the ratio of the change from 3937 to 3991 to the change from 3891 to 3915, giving -2.1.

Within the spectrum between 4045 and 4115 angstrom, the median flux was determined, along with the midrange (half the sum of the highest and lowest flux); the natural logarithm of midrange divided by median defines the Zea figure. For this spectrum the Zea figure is -0.044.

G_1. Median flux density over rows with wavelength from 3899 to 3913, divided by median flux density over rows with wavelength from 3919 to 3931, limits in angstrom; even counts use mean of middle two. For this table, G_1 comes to 1.28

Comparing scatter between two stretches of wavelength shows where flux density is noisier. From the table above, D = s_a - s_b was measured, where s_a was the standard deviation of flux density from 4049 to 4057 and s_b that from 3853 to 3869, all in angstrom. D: -0.04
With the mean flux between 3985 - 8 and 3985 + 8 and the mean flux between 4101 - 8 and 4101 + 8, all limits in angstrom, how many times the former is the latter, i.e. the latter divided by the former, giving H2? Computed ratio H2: 1.09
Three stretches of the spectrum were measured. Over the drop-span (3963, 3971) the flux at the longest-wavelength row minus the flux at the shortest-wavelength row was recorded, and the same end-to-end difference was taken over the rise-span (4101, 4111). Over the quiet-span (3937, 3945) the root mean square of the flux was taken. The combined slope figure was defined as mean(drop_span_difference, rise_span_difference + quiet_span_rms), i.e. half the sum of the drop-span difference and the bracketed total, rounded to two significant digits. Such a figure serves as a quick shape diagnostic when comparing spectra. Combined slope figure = 0.25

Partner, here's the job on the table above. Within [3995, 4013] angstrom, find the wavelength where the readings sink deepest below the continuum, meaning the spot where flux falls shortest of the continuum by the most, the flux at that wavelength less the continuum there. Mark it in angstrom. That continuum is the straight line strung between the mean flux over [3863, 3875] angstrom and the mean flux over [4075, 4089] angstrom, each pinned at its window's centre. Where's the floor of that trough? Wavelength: 4006 angstrom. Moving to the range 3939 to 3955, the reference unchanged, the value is 3940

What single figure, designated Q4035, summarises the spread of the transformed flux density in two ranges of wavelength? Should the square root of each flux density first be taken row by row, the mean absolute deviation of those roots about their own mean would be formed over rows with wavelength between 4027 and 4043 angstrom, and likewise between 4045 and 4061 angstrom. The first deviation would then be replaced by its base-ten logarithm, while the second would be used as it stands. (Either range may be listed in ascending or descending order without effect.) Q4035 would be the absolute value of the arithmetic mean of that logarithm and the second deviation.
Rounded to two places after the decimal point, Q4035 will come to 0.76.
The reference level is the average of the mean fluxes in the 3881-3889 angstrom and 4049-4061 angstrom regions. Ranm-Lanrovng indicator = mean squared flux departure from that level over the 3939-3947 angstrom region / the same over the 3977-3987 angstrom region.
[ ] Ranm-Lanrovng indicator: 8.0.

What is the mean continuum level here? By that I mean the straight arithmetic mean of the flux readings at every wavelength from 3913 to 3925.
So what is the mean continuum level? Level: 0.59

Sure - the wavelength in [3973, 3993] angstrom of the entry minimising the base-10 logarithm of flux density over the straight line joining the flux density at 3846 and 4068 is 3974 angstrom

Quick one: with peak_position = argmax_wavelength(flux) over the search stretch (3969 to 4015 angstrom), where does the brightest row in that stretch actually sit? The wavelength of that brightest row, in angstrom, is 4012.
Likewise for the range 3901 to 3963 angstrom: 3912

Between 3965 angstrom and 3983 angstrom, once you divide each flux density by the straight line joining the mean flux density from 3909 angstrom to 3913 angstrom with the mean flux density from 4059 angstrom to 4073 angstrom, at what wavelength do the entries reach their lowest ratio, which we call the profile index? 3968 angstrom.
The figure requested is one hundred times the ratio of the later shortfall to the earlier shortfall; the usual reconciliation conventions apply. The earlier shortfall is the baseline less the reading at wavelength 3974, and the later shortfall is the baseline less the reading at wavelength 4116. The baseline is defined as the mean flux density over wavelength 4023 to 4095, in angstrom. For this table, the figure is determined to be -24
